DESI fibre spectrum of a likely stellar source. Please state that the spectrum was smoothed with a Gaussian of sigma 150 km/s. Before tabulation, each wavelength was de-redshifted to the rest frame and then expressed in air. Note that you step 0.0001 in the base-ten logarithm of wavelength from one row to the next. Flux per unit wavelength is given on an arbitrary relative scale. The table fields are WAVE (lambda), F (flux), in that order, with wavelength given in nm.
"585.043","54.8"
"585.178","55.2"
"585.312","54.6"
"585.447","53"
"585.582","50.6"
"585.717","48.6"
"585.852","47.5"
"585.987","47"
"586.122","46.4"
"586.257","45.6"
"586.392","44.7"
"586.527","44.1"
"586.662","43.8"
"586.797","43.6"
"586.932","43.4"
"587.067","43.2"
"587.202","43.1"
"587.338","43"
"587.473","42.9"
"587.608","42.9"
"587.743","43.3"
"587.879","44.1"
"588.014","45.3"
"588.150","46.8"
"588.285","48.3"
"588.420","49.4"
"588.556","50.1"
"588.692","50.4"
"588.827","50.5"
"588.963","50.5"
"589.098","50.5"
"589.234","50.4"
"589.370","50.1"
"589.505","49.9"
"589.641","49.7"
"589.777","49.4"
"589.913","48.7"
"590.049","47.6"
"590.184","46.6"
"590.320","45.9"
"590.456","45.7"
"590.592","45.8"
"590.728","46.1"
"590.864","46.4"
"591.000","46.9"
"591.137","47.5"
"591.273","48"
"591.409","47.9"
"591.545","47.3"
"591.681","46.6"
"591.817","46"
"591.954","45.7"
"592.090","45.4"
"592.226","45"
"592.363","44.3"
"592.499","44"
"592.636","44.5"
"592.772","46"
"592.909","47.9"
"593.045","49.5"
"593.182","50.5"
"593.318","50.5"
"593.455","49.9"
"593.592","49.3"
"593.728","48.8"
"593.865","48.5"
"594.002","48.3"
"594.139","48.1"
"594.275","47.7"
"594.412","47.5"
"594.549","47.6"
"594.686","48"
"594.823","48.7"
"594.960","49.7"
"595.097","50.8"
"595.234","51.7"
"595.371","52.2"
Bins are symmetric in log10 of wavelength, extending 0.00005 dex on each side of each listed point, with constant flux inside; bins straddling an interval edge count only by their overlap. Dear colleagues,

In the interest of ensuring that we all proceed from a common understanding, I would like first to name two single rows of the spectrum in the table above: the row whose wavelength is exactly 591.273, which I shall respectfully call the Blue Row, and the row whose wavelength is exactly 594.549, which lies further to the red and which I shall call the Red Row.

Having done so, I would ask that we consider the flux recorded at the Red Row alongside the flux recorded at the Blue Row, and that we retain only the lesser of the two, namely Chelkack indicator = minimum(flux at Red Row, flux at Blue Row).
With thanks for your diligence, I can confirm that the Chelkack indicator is 47.6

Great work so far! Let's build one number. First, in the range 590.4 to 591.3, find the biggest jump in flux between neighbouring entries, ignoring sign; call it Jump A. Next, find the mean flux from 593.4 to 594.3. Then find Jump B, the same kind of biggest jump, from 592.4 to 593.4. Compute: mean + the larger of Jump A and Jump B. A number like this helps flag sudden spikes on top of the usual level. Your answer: 50.6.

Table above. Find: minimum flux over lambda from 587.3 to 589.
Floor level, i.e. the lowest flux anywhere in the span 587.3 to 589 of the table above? 42.9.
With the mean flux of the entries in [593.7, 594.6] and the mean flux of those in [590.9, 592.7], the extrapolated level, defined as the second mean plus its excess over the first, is 44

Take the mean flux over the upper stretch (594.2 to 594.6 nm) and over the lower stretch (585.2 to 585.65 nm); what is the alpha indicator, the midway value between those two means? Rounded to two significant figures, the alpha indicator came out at 50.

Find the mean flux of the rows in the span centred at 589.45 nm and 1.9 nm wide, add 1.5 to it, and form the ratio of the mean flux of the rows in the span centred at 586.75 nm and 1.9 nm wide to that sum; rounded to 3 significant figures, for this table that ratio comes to 0.873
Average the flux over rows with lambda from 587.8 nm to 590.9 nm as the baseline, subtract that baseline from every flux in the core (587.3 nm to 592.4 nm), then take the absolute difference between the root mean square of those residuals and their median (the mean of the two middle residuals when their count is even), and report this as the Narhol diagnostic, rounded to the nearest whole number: 4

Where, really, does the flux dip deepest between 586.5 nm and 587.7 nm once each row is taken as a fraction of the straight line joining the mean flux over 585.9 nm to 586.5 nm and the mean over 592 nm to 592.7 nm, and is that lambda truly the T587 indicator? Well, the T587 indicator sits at 587.473 nm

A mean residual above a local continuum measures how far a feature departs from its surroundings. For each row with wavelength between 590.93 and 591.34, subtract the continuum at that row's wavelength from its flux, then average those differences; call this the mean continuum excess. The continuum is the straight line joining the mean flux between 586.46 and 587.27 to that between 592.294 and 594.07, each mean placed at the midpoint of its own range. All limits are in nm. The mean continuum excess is 1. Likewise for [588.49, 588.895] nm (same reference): 6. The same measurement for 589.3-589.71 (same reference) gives 5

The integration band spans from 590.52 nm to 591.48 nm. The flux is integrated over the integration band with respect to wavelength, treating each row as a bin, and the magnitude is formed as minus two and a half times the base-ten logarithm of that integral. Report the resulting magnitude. -4.13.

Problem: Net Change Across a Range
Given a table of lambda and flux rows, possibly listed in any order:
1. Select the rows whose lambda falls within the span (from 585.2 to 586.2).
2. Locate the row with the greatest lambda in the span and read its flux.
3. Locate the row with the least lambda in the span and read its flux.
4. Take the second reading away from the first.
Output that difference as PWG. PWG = -8.2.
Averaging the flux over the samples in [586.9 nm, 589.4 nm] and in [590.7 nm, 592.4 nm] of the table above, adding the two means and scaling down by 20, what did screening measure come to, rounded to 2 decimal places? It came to 4.66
